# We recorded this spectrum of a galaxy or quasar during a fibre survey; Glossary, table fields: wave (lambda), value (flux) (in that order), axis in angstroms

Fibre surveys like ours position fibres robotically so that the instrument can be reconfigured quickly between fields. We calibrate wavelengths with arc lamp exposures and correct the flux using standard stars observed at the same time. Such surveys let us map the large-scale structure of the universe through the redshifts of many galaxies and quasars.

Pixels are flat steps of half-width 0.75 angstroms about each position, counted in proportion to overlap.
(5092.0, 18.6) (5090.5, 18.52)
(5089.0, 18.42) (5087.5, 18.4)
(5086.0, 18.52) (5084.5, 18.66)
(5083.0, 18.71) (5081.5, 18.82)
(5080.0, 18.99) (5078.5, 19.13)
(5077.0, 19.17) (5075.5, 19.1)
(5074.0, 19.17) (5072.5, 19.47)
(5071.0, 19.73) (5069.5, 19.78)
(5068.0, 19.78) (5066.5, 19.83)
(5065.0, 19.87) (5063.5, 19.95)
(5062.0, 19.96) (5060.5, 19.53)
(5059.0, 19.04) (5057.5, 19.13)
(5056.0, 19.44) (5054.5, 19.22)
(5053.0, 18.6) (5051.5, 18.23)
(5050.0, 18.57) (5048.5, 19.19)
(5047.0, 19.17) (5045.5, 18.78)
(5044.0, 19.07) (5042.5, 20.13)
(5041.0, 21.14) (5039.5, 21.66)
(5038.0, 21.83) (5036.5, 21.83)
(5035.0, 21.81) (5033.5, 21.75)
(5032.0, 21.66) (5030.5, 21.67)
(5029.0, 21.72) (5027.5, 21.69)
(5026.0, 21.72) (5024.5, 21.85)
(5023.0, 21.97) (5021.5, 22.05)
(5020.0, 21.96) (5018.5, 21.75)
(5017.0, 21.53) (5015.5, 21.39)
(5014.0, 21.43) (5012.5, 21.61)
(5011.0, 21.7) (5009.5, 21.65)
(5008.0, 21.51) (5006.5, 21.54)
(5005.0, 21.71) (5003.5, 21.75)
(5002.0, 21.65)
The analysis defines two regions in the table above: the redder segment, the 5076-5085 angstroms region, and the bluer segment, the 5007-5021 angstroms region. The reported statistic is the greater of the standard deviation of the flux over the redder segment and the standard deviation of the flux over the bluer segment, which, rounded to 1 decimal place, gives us 0.2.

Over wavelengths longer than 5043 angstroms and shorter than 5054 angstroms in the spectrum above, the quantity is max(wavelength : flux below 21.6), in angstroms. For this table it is 5053.0 angstroms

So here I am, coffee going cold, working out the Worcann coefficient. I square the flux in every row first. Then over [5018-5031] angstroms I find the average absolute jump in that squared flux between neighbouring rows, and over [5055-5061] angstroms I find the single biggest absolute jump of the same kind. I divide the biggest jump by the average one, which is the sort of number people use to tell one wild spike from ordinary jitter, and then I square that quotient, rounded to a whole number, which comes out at 22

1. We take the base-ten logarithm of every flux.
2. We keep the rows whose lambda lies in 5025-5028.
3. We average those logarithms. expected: 1.337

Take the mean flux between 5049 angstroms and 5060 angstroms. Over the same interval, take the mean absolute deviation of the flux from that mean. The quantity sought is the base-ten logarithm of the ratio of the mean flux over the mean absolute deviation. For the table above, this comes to 1.72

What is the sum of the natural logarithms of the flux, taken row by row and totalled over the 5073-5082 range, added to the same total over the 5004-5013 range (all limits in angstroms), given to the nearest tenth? 36.1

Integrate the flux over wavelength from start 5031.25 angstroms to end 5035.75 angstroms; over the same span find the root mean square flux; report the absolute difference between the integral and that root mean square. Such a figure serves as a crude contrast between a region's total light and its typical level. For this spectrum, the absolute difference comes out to 76.1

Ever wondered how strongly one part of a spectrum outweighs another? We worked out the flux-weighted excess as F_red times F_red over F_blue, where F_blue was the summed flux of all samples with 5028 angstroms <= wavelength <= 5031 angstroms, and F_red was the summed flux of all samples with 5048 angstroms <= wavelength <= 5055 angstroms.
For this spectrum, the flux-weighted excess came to 203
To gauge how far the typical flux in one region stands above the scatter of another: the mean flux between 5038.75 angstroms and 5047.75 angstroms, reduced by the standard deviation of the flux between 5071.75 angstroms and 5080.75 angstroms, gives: 19.8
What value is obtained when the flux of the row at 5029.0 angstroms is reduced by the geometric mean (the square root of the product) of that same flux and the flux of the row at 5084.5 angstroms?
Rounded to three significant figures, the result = 1.59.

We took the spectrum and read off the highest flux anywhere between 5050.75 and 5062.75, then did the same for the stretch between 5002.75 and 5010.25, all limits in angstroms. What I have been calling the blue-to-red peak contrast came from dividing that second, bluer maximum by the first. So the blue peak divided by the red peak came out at 1.09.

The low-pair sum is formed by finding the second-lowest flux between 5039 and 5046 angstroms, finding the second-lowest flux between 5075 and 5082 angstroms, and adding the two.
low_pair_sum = 38.1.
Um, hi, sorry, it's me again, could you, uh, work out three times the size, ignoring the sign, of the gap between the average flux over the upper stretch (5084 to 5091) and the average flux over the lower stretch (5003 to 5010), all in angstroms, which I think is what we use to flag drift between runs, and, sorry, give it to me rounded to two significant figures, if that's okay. 9.4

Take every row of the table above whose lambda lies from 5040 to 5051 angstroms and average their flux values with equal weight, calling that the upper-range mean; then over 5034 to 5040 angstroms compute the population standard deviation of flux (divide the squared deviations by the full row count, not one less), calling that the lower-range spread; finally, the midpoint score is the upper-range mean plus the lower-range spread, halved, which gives 9.8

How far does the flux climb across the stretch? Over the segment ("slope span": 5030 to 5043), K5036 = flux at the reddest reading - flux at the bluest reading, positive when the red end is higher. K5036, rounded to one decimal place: -1.5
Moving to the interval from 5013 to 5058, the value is -2.3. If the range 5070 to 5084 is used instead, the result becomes -1.0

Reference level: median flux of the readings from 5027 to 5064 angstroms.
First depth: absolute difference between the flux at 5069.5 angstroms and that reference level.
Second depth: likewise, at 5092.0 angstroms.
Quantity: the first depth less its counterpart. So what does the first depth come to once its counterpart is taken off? -1.2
